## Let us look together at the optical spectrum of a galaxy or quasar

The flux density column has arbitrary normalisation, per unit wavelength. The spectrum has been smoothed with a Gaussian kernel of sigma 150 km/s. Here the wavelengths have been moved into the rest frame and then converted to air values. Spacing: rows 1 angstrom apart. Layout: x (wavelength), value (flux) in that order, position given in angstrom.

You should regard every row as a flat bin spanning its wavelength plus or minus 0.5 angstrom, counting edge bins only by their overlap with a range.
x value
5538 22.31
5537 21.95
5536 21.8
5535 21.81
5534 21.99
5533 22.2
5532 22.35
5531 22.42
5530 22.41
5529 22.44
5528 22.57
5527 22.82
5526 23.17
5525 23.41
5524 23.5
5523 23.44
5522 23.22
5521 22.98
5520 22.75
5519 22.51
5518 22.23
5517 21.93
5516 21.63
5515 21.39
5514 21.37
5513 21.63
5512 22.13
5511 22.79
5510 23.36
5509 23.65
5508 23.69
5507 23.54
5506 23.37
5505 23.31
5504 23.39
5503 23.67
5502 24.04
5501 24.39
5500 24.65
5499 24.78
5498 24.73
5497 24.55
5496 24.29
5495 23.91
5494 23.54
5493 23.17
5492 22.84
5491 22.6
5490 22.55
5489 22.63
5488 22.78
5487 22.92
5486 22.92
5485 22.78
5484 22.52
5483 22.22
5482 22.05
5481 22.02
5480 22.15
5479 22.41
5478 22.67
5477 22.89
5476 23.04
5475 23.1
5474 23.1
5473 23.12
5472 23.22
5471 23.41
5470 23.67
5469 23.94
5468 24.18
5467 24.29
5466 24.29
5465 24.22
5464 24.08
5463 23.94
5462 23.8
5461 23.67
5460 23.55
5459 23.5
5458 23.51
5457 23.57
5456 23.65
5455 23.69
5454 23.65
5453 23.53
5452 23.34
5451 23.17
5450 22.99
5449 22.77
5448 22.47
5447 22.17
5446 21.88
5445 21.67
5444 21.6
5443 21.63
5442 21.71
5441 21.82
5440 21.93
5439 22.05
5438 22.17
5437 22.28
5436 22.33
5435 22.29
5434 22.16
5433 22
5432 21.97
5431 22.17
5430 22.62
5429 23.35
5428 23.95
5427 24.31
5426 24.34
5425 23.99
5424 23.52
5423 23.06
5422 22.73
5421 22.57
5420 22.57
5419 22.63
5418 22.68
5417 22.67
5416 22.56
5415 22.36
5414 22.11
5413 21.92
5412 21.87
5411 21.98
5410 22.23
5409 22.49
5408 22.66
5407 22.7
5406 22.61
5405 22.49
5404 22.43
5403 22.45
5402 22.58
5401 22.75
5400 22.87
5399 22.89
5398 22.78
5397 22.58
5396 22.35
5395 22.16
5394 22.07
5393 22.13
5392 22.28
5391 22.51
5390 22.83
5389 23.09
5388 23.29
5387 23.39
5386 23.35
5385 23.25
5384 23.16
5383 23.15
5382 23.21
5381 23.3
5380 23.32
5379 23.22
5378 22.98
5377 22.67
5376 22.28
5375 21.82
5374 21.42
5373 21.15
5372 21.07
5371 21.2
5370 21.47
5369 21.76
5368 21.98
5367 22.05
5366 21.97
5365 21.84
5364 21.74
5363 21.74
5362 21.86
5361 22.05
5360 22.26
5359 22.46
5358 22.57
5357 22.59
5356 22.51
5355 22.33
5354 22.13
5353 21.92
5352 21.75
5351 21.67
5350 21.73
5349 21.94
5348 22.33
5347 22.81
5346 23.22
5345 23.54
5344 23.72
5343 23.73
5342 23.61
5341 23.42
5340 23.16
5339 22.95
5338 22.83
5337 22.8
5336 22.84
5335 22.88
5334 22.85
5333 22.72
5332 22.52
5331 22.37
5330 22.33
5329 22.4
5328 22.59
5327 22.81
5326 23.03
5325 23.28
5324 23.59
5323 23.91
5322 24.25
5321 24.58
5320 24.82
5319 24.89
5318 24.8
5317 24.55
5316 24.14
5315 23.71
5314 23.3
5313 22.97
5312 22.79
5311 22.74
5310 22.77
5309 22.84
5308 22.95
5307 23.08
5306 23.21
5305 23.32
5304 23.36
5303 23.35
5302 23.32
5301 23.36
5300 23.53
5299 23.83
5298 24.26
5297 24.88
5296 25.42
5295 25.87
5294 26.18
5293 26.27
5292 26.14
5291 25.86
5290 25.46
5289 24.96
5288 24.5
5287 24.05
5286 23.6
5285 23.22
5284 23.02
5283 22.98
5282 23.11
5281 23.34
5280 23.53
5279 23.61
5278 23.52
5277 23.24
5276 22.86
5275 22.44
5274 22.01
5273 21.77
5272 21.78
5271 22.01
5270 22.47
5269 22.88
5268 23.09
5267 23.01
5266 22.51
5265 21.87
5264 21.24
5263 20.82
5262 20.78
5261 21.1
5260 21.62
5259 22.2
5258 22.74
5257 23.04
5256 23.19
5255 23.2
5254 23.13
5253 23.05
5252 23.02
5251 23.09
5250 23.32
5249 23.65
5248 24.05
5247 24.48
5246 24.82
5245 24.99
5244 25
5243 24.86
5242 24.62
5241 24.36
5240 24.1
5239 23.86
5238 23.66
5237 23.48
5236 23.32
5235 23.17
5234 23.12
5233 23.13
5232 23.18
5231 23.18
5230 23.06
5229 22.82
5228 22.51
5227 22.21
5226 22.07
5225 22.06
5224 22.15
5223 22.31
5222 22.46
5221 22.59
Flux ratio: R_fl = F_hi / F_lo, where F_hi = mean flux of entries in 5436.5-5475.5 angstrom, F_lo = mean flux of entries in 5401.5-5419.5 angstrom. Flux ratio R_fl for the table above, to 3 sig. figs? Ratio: 1.03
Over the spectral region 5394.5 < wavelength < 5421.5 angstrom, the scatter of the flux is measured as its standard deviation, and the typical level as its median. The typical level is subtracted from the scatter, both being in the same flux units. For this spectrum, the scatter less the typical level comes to -22.3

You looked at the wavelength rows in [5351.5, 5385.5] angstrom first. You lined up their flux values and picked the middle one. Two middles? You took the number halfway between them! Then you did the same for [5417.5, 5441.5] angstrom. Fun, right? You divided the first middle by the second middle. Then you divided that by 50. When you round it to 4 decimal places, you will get 0.0196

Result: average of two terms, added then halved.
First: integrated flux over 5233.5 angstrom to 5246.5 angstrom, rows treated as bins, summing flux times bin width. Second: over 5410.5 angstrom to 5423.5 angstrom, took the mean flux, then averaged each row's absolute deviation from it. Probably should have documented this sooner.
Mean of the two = 157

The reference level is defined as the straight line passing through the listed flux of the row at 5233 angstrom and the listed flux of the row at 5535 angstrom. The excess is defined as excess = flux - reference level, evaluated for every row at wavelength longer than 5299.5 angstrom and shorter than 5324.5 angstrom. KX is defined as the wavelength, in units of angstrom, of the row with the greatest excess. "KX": 5319 angstrom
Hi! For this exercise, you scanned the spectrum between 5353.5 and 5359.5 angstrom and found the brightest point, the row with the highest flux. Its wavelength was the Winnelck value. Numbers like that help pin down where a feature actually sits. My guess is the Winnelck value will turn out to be 5357 angstrom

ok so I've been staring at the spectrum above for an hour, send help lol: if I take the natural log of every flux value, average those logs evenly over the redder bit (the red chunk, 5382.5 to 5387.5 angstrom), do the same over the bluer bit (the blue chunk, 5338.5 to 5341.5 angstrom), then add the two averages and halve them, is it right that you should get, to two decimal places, 3.14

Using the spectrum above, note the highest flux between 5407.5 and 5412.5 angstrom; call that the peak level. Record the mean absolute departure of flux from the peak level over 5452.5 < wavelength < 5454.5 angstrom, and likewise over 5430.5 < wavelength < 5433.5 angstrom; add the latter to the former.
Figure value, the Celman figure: 1.54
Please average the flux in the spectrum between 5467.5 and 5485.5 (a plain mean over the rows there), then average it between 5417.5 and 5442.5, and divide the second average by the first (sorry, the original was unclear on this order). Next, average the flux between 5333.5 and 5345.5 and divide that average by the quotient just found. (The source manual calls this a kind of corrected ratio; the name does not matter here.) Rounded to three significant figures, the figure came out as 23.4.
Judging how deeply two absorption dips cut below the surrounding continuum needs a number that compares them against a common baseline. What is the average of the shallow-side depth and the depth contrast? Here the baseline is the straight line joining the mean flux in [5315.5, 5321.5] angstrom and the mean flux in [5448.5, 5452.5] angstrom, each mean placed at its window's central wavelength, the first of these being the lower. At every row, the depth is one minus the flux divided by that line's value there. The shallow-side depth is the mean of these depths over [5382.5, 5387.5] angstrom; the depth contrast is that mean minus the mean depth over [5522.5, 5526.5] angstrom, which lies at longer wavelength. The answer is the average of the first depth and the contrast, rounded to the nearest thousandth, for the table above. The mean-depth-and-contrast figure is 0.051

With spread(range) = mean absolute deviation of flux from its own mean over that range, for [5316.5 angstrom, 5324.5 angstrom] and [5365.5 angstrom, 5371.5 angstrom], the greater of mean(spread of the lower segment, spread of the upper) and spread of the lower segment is 0.38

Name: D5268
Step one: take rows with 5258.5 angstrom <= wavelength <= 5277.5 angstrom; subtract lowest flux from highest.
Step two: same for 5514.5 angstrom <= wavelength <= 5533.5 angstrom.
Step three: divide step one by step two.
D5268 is 1.2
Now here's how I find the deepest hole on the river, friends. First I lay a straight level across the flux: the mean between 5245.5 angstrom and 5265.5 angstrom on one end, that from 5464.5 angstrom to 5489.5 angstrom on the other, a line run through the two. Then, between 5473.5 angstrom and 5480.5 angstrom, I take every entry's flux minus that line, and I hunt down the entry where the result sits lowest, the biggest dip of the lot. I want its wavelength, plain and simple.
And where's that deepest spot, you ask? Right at 5480 angstrom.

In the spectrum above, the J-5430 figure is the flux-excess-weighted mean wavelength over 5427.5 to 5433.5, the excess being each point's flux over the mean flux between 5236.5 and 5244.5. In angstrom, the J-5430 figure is 5431.3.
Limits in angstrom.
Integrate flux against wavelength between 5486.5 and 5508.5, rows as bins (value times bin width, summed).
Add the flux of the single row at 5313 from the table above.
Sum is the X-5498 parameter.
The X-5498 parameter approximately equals 542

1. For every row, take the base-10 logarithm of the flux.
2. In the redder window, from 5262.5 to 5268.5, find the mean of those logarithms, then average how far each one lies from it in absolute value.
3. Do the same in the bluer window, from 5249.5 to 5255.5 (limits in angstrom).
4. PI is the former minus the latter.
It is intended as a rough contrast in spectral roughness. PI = 0.014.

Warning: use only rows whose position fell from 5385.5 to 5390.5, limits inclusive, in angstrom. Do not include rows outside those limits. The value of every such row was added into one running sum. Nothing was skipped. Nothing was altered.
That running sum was 116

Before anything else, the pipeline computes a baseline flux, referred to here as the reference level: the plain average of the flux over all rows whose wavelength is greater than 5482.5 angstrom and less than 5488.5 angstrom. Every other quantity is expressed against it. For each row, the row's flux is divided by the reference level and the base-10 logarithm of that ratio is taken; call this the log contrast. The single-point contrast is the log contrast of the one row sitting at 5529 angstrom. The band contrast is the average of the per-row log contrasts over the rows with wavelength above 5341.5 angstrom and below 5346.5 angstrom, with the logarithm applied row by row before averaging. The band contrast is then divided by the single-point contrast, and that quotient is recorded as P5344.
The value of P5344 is -3.4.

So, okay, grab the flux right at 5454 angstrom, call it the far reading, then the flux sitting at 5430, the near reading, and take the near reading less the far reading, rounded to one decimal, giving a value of -1.0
